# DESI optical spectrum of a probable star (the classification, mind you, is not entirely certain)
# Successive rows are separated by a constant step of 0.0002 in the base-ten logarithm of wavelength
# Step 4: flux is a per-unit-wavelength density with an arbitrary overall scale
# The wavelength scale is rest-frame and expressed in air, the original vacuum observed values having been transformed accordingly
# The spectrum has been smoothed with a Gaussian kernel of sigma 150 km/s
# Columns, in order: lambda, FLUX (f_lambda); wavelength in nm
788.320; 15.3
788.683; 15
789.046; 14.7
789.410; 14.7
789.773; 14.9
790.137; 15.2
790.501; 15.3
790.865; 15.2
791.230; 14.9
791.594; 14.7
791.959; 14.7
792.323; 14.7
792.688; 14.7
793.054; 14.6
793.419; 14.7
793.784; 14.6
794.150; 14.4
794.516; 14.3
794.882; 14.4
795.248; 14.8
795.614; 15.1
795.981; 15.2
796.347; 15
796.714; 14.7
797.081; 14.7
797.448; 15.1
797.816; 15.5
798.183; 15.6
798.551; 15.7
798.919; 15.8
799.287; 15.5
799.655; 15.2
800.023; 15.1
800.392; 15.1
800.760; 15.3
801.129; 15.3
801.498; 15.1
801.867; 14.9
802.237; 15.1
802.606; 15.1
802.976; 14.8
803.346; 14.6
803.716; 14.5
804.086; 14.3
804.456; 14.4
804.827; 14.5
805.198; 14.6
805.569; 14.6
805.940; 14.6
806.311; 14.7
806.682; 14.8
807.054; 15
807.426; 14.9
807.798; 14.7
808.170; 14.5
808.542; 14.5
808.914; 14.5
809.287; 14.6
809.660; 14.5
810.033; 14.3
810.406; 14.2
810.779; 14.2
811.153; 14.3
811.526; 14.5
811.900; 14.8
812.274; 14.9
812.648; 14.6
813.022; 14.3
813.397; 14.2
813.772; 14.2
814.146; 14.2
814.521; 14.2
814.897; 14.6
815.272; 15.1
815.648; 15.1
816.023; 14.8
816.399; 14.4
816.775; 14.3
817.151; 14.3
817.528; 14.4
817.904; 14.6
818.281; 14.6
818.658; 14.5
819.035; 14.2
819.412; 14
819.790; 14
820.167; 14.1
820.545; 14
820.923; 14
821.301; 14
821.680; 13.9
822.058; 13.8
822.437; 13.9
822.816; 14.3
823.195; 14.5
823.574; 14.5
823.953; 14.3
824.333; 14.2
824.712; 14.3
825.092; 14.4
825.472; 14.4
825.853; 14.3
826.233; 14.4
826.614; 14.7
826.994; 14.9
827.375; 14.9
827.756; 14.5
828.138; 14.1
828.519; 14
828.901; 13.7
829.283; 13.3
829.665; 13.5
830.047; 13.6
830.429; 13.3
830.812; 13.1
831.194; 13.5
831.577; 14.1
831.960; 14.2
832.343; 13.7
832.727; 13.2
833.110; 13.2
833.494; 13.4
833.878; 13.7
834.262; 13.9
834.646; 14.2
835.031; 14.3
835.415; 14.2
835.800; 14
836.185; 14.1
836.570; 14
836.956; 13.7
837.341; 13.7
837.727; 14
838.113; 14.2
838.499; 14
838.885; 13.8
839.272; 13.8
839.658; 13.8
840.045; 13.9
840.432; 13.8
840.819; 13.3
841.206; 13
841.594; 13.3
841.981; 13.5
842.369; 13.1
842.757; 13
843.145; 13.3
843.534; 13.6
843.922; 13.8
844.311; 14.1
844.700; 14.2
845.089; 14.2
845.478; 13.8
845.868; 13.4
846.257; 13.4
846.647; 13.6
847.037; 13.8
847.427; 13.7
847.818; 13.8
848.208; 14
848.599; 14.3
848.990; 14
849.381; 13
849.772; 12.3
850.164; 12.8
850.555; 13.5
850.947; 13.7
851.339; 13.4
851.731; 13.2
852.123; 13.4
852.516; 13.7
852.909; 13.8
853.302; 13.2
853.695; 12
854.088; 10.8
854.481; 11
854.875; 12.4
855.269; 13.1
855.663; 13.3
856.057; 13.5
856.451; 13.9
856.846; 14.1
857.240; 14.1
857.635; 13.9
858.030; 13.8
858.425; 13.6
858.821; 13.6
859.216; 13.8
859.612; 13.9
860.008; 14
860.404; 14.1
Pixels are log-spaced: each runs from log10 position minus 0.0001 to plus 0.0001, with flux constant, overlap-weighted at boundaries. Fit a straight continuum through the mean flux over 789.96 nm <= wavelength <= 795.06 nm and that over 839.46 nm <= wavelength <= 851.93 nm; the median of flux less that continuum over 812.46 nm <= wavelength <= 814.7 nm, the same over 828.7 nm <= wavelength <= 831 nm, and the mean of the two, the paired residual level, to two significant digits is -0.28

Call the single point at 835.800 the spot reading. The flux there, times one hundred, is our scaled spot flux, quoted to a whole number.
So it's 1400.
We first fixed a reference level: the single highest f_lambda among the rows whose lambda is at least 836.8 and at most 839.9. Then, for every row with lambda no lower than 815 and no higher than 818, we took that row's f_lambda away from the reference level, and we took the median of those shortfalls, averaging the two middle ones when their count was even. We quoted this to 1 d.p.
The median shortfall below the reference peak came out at -0.3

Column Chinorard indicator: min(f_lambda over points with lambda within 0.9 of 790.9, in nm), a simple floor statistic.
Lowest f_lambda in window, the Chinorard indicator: 14.7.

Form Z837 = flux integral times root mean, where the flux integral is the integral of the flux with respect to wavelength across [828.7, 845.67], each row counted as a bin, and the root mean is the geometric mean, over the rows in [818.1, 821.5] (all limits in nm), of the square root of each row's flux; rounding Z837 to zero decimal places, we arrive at 875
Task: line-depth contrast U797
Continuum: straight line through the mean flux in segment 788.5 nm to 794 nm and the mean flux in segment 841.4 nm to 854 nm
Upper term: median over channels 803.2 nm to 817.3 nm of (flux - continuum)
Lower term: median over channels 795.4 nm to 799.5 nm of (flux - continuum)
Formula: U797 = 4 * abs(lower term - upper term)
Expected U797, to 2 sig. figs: 1.5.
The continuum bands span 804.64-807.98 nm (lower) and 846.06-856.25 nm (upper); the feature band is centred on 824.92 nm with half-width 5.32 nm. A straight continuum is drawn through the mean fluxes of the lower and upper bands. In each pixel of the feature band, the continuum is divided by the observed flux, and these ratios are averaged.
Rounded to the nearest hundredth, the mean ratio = 0.99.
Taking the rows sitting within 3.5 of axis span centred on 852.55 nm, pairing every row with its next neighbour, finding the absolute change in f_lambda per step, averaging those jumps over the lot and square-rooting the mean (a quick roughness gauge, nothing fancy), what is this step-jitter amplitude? 0.72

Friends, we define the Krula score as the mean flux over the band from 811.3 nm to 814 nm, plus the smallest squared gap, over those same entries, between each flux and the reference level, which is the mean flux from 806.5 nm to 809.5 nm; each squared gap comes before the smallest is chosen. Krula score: 14.5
